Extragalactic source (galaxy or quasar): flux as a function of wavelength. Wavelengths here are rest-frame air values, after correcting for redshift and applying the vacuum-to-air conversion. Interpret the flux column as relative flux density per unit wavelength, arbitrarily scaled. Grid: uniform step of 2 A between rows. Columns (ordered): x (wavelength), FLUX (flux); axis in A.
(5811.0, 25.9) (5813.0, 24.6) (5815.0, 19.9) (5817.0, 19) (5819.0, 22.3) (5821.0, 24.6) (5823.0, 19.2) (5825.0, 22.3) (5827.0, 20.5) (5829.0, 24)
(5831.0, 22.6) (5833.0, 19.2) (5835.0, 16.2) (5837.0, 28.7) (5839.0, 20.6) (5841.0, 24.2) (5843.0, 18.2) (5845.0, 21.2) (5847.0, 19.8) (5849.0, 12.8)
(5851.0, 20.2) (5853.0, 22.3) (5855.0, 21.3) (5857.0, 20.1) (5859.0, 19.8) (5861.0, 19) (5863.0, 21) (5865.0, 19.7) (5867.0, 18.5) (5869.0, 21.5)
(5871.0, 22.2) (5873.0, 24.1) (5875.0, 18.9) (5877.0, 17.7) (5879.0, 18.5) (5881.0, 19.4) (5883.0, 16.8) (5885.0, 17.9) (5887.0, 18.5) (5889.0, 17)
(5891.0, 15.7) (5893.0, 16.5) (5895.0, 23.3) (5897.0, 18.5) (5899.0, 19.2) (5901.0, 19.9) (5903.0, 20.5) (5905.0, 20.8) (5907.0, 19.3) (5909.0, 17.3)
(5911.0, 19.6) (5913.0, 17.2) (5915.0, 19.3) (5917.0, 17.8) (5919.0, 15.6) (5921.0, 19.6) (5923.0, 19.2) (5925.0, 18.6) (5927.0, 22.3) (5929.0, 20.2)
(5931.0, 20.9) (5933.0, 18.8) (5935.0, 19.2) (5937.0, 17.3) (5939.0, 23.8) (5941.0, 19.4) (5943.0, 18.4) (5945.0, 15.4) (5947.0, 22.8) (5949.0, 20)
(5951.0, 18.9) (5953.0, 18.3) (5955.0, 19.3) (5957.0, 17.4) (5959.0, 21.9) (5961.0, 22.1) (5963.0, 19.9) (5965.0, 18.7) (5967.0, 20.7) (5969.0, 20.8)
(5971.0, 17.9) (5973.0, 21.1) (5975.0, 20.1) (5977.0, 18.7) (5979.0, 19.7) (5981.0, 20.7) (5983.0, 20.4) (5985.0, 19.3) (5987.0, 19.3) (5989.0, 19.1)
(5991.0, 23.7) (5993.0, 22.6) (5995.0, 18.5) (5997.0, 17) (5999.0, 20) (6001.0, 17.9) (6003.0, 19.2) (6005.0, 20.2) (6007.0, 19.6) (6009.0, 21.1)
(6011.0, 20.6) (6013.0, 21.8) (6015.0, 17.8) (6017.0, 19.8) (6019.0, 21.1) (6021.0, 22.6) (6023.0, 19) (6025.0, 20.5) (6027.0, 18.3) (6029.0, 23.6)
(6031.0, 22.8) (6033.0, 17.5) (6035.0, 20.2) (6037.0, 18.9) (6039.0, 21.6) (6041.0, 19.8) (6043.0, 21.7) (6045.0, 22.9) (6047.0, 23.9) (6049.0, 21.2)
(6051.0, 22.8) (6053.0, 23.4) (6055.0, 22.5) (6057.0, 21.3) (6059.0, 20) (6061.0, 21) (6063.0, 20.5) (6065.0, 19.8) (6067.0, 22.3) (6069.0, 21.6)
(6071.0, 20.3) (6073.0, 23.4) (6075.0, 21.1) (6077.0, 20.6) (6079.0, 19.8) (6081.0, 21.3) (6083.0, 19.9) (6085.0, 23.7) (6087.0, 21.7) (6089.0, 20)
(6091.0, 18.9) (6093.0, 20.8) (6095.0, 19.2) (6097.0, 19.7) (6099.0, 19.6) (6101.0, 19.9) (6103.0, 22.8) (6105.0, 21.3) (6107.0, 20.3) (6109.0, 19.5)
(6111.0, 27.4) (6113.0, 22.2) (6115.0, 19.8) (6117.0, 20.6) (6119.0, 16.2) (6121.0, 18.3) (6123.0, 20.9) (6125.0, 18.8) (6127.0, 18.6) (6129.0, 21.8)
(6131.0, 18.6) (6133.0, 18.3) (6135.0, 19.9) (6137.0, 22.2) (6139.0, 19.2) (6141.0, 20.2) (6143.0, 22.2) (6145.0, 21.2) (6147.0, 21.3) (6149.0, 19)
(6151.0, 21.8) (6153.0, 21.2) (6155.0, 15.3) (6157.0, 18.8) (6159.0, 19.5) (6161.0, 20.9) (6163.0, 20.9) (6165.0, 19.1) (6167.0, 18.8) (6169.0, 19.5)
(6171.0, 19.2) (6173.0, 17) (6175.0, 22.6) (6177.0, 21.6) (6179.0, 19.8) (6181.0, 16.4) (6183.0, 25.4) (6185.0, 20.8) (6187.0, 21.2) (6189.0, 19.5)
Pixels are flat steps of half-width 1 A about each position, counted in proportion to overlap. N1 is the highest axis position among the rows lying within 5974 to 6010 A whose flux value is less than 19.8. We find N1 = 6007.0 A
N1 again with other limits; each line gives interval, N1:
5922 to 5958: 5957.0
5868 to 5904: 5899.0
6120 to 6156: 6155.0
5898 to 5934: 5933.0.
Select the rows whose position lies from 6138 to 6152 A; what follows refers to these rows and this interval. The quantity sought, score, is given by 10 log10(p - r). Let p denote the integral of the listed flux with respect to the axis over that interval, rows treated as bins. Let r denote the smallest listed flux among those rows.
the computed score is 24.3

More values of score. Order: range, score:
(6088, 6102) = 24.1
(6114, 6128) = 24.0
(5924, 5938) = 24.1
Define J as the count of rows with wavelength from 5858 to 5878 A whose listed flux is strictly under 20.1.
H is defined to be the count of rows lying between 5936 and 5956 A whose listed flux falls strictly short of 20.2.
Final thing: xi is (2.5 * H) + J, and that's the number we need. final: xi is 26.0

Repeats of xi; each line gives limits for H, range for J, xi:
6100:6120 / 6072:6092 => 14.0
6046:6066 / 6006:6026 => 9.0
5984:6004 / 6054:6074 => 22.0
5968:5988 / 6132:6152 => 19.0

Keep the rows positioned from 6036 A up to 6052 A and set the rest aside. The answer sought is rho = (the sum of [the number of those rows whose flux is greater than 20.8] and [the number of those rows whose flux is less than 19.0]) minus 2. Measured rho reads 5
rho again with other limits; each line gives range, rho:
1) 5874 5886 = 3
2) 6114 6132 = 5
